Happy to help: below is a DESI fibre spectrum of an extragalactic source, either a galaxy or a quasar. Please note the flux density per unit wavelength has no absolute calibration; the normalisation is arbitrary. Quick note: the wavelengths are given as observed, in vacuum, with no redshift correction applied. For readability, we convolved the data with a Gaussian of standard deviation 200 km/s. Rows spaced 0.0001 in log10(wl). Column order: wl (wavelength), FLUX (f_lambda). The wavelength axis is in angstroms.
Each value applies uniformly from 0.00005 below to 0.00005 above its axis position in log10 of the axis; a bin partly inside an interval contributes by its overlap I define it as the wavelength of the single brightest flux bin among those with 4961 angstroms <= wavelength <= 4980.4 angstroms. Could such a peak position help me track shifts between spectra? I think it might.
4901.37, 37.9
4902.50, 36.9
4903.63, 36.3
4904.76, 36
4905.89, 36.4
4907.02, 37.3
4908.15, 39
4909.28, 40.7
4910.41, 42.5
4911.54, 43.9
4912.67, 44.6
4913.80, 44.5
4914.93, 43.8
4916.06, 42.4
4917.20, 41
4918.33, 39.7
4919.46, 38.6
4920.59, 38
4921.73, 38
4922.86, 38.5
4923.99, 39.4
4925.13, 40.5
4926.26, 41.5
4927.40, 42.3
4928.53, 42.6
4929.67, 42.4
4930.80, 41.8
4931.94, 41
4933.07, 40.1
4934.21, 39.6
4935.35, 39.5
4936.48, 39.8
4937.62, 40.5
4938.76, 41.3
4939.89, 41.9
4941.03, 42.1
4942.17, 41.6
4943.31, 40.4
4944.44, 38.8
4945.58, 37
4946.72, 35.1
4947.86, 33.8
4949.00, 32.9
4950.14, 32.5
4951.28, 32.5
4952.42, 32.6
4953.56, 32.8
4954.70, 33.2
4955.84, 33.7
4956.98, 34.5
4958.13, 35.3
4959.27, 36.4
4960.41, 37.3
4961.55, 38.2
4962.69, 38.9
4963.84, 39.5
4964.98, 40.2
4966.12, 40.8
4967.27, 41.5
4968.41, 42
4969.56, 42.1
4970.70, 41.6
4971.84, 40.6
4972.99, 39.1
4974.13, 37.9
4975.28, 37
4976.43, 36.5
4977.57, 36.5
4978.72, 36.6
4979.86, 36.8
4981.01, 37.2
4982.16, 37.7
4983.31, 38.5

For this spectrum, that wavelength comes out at 4969.56 angstroms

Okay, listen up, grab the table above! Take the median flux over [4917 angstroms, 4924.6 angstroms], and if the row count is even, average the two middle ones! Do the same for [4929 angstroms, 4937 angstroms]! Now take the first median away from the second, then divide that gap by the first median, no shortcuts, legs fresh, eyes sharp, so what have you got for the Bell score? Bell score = 0.04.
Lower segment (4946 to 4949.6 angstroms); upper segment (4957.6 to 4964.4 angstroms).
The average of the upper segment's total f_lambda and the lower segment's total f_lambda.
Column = 164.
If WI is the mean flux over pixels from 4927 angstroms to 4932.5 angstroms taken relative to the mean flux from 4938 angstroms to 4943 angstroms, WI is 1.01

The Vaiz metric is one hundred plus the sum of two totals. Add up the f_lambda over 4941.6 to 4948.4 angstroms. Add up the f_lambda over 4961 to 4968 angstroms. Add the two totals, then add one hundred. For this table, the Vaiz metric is 566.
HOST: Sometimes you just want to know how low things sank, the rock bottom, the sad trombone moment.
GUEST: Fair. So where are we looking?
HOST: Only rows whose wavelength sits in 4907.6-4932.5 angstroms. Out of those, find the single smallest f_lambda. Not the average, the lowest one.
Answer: 38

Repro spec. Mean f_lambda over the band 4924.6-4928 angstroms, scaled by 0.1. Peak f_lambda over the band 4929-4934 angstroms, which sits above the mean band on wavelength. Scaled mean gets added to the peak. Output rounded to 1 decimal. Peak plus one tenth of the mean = 46.5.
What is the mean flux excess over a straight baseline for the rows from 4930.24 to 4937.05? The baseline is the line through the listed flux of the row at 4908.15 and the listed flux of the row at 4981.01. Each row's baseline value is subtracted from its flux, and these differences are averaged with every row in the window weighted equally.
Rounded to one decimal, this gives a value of 1.9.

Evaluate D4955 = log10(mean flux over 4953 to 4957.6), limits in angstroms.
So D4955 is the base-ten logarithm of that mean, 1.53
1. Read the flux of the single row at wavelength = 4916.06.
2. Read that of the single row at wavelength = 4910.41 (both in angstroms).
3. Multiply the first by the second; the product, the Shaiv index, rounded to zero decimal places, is 1802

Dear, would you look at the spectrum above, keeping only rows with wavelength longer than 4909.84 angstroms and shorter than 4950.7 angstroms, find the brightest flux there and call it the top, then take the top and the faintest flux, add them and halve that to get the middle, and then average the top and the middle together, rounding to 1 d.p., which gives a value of 41.6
